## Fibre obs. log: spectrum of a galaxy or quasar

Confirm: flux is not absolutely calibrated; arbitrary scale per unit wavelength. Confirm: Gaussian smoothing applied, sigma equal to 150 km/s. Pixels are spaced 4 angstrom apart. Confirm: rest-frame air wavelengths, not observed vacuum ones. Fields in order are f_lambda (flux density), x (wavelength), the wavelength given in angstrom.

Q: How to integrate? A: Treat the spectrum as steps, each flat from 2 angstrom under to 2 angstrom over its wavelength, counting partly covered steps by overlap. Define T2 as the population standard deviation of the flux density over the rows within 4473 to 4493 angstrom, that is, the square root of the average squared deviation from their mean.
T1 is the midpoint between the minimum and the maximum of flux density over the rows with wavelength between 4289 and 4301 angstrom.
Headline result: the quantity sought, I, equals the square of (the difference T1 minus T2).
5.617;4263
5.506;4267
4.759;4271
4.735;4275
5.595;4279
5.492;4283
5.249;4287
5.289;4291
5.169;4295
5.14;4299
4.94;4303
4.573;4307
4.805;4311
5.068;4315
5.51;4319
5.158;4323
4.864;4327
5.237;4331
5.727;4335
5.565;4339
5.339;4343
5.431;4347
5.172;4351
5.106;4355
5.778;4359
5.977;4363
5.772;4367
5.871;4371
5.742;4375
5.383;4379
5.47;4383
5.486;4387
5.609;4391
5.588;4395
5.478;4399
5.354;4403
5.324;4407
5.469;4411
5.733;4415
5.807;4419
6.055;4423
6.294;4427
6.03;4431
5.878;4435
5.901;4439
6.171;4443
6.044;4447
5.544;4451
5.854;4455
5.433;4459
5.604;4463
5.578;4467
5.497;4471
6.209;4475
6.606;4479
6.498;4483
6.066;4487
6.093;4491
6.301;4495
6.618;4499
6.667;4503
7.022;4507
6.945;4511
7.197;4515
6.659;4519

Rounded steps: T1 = 5.2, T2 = 0.22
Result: 25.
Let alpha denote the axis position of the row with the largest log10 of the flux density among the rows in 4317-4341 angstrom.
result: 4335 angstrom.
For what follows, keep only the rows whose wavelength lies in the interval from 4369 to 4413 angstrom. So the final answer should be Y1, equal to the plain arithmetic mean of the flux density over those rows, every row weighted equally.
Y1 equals 5.52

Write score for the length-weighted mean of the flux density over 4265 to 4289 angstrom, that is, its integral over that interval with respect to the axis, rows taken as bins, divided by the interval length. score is 5.2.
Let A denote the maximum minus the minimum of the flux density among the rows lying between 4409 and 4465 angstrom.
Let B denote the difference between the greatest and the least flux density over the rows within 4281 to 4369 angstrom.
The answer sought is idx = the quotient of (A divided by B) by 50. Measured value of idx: 0.012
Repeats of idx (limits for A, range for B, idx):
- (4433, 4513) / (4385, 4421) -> 0.066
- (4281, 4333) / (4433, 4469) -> 0.025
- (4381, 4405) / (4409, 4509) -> 0.003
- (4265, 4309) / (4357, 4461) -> 0.021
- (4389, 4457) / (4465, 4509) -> 0.013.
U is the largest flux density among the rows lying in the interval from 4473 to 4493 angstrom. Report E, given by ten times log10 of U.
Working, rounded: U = 6.606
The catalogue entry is 8.2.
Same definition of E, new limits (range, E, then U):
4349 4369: 7.8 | 5.977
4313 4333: 7.4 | 5.51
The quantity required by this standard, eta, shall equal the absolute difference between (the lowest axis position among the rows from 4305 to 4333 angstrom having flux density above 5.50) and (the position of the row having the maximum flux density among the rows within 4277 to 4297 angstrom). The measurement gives 40 angstrom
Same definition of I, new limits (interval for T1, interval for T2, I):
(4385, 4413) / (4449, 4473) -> 28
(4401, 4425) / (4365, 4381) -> 30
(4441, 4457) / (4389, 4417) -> 33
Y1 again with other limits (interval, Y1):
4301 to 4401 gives 5.39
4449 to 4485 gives 5.87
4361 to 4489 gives 5.79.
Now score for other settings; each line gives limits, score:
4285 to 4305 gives 5.2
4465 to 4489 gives 6.1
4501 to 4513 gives 6.9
